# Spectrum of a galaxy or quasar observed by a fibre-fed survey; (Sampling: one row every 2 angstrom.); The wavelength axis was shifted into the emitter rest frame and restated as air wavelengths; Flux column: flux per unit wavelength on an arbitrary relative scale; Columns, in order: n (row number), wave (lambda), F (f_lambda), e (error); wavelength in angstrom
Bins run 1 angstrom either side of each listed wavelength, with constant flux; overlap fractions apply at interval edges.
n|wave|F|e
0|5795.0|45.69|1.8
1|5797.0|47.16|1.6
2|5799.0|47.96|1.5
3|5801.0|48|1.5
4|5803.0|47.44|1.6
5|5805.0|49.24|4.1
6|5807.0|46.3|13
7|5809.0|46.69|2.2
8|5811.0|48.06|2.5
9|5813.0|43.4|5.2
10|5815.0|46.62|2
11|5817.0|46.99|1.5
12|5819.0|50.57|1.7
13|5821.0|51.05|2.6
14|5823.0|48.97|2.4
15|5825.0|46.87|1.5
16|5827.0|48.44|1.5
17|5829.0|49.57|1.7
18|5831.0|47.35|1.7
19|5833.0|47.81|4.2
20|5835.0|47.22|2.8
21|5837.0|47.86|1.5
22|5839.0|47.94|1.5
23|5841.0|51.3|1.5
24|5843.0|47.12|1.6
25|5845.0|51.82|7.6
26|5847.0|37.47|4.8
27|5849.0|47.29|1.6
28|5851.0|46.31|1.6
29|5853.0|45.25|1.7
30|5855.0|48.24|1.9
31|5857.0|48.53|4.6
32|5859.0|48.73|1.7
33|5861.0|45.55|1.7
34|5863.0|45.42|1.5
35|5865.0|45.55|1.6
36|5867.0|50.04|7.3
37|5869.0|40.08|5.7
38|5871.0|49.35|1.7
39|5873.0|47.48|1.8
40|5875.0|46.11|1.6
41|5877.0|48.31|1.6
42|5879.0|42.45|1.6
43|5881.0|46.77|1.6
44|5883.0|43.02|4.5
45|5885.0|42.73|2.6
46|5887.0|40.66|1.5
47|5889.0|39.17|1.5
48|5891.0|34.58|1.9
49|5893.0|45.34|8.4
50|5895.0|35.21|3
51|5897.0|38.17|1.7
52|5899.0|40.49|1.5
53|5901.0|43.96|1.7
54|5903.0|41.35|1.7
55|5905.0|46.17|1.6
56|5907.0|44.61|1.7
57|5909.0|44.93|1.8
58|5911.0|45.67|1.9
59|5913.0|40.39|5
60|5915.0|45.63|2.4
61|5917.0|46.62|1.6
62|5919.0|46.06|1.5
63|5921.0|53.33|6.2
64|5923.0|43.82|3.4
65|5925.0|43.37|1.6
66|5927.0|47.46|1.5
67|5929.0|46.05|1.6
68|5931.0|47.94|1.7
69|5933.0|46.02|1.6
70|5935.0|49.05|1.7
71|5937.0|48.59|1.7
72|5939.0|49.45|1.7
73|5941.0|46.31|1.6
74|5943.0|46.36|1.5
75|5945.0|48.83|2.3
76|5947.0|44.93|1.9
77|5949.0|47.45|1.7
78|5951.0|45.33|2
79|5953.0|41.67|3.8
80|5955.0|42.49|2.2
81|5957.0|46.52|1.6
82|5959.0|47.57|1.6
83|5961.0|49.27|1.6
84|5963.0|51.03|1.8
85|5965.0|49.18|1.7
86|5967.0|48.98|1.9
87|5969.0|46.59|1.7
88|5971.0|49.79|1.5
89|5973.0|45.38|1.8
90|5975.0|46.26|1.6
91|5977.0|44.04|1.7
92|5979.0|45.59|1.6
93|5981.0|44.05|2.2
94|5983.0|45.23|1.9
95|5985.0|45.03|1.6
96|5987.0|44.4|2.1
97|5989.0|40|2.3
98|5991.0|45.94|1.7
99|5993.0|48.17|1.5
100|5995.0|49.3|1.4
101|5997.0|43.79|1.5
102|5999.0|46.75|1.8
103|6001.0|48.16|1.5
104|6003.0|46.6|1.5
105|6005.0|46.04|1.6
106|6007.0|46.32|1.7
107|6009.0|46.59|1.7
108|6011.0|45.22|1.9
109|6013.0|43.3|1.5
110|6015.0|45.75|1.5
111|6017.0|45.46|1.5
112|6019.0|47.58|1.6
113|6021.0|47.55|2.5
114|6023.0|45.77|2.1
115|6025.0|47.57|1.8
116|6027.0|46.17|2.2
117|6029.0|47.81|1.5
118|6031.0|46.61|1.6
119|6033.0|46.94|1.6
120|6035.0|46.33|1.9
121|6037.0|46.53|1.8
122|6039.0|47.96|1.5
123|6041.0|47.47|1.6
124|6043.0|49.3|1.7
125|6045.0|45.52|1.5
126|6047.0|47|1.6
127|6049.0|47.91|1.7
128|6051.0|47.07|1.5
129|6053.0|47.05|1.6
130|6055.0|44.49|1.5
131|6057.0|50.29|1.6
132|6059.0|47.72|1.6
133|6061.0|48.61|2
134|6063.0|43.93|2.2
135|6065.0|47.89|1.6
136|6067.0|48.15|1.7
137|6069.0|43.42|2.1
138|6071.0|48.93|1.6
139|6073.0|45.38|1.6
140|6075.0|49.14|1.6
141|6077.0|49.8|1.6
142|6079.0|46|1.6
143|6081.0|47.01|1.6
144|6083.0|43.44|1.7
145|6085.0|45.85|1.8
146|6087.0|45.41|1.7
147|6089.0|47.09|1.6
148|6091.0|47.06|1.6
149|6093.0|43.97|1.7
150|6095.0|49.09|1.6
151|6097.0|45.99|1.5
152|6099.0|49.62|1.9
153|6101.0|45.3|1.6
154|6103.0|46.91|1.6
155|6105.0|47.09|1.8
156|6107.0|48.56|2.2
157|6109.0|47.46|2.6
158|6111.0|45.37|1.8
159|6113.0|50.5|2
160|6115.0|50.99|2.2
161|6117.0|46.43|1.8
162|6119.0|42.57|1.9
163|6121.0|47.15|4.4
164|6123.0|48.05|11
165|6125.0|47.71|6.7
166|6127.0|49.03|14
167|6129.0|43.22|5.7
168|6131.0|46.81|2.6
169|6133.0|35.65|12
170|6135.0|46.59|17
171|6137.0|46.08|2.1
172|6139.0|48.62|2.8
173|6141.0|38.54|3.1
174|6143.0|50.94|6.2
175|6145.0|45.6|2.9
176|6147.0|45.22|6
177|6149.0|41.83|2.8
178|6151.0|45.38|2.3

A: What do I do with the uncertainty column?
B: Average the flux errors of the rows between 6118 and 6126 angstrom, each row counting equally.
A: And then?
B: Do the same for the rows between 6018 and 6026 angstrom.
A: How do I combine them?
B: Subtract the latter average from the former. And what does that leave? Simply 4.0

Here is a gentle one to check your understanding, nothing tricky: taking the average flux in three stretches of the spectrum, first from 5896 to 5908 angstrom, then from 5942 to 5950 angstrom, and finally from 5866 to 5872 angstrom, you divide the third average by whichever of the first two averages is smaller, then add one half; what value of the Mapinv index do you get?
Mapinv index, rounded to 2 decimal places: 1.59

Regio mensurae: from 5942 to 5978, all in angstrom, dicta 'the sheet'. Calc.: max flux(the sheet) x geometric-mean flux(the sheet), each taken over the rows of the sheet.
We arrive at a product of 2383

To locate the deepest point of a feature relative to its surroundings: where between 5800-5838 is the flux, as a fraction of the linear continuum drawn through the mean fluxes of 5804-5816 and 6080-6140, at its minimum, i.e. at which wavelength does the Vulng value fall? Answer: 5813.0 angstrom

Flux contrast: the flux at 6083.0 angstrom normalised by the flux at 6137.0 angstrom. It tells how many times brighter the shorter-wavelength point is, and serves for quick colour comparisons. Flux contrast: 0.94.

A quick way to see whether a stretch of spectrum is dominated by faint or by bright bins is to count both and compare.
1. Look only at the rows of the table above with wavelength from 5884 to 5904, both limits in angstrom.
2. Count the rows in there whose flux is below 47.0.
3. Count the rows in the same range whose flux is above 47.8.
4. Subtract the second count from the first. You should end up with 10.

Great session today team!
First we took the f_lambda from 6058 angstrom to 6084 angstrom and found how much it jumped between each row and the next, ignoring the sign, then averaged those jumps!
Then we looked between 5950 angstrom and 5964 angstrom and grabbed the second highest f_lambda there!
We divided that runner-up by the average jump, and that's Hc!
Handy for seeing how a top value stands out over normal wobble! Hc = 16.3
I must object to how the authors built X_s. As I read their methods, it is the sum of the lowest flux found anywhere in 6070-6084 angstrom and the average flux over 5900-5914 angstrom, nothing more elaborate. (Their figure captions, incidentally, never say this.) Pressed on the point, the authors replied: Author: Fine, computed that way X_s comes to 87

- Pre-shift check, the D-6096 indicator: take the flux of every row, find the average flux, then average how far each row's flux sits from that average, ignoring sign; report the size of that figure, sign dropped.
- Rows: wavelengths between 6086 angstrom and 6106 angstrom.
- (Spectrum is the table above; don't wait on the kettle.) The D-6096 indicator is 1.27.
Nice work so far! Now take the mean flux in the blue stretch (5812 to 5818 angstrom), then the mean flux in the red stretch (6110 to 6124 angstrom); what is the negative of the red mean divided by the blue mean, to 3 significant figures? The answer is -1.04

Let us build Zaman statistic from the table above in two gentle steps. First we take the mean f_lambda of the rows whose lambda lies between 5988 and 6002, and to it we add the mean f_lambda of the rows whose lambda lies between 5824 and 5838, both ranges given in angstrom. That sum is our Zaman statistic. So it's 93.9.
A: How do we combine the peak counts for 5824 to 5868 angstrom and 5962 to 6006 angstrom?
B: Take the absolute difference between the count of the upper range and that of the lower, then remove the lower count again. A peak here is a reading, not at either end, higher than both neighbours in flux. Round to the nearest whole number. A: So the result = -6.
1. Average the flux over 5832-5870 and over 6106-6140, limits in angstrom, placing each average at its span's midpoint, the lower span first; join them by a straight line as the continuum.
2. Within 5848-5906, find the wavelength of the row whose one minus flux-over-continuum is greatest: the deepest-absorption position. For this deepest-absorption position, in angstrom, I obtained 5891.0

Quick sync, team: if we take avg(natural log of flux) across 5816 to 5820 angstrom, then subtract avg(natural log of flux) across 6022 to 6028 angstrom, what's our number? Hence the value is 0.05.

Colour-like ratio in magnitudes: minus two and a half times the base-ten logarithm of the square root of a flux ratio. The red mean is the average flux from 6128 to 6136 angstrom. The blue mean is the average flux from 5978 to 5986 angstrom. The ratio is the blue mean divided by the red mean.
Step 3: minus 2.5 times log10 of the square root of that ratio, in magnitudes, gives -0.024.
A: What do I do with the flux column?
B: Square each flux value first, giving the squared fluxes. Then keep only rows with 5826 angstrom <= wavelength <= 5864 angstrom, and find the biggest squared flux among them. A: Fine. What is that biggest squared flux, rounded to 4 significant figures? 2685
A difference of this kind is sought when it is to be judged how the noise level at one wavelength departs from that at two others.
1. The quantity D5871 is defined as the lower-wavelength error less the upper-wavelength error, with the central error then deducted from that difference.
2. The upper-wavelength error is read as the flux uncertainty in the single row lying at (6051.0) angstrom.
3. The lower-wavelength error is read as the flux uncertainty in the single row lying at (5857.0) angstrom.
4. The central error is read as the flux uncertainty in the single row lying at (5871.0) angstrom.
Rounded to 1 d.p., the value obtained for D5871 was 1.4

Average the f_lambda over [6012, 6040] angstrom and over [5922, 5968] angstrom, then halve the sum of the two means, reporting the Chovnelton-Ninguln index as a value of 46.7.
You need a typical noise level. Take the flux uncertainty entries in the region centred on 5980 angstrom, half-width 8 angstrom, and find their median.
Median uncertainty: 1.75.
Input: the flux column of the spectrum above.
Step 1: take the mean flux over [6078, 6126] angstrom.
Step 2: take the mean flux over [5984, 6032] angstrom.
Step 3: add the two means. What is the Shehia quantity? 92.9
